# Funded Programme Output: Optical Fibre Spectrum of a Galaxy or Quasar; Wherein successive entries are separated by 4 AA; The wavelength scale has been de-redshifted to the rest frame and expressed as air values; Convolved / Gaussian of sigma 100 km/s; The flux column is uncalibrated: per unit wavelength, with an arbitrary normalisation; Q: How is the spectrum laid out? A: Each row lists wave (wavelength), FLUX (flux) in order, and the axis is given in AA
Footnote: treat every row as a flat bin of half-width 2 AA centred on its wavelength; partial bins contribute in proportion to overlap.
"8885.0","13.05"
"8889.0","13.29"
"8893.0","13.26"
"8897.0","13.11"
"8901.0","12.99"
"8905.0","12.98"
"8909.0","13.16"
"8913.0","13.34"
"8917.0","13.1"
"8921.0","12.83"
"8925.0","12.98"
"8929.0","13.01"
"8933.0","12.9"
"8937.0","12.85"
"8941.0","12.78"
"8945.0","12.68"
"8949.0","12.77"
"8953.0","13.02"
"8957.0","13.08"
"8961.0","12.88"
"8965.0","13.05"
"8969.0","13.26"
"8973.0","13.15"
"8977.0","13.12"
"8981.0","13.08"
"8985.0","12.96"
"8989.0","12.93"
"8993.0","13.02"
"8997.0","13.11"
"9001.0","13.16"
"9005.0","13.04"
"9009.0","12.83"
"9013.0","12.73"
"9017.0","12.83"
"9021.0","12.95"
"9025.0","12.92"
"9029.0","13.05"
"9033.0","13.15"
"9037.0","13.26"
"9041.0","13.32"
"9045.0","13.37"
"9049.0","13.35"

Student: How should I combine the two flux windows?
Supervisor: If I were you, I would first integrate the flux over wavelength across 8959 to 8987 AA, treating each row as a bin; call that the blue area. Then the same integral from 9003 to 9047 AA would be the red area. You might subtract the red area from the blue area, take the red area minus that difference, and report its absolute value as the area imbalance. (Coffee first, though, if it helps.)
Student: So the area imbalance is 782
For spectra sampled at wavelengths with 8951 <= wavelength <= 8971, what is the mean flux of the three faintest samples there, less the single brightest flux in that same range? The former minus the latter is -0.277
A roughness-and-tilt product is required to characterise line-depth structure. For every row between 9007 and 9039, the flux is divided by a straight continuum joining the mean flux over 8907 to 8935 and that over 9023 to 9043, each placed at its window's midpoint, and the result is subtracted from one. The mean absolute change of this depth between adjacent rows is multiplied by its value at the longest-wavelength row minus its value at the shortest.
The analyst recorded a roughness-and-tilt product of -0.0002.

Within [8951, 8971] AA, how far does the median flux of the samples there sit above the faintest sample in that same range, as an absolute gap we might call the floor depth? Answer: 0.170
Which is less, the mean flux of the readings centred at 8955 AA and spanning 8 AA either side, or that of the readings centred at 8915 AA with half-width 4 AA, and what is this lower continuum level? 12.9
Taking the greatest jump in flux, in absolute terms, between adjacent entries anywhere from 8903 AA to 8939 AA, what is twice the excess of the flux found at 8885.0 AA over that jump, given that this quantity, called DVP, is 25.6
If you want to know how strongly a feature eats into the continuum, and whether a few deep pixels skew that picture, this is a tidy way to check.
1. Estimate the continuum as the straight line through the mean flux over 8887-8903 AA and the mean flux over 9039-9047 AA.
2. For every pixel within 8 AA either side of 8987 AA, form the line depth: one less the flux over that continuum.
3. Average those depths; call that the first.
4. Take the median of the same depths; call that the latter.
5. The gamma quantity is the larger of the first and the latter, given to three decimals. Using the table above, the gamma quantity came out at 0.022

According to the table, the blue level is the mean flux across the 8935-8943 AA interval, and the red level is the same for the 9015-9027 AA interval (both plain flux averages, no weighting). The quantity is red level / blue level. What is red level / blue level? 1.01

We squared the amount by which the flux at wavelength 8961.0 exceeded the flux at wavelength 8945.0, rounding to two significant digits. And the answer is 0.040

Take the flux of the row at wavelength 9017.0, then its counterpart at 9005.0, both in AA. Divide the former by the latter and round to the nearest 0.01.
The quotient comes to 0.98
